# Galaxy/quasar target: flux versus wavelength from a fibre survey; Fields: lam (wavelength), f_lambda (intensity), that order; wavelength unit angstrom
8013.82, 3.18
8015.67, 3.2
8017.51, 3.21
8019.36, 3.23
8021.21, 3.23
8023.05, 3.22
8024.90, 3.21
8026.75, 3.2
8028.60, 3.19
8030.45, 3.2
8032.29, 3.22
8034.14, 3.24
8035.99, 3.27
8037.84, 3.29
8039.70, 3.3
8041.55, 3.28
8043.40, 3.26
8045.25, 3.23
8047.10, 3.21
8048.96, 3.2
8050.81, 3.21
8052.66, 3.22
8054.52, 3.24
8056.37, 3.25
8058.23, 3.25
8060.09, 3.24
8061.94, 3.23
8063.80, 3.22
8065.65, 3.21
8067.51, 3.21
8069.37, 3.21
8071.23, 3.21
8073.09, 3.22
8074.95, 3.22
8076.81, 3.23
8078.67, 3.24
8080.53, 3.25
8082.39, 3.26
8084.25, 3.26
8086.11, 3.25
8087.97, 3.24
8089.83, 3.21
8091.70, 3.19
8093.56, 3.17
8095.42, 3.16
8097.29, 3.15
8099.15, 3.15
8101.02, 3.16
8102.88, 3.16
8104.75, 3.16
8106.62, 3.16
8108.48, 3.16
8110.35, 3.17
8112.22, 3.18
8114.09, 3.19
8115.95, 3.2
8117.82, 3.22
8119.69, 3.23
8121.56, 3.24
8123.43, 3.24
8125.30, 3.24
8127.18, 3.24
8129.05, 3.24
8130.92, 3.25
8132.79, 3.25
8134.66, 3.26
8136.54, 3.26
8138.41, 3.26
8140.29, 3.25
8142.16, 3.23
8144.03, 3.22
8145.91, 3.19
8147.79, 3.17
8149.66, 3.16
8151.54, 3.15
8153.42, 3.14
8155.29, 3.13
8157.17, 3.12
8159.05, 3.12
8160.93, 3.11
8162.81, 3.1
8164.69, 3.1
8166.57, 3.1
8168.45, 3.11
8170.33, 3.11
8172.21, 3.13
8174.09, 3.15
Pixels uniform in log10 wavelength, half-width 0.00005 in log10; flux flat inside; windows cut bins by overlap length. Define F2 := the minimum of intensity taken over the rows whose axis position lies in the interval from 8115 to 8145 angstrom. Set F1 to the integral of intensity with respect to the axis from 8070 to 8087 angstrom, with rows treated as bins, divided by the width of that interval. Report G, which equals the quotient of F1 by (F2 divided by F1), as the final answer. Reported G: 3.27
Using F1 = 3.24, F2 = 3.2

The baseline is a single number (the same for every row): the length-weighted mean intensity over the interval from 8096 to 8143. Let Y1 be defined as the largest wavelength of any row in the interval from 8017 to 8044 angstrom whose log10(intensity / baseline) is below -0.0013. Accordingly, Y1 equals 8028.60 angstrom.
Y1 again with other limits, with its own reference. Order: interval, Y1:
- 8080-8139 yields 8114.09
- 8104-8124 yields 8114.09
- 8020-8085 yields 8028.60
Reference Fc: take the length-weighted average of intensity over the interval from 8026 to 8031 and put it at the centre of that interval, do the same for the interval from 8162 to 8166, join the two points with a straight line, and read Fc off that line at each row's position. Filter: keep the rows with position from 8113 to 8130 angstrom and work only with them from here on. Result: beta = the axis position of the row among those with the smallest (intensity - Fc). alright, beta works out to 8114.09 angstrom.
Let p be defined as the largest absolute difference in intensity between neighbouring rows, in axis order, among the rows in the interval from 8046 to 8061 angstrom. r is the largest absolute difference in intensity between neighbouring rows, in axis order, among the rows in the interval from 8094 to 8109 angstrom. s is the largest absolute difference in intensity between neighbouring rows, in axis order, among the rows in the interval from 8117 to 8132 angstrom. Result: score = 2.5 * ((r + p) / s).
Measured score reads 7.5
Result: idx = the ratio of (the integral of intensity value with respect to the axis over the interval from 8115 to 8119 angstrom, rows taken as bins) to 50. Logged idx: 0.257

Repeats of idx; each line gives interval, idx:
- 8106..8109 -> 0.190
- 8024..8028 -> 0.256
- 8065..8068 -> 0.192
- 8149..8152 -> 0.189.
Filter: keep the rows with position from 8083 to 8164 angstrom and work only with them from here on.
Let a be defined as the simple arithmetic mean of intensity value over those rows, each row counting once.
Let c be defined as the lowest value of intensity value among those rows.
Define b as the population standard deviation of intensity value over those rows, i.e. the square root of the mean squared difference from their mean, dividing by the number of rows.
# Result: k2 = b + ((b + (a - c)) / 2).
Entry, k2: 0.118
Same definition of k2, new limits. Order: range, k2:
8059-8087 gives 0.037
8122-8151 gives 0.082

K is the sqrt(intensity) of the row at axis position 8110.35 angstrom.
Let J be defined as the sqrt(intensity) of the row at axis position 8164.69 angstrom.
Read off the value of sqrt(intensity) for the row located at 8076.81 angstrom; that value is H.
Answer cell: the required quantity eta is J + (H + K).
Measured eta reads 5.34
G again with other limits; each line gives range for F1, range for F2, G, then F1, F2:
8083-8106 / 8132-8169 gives 3.28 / 3.19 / 3.1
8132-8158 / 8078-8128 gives 3.25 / 3.20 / 3.15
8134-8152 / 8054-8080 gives 3.22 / 3.22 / 3.21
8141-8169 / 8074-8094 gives 3.12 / 3.15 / 3.17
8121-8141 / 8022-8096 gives 3.34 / 3.25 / 3.16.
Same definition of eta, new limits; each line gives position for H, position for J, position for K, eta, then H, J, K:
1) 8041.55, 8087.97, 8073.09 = 5.41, 1.81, 1.800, 1.79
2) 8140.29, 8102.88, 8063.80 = 5.37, 1.80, 1.778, 1.79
